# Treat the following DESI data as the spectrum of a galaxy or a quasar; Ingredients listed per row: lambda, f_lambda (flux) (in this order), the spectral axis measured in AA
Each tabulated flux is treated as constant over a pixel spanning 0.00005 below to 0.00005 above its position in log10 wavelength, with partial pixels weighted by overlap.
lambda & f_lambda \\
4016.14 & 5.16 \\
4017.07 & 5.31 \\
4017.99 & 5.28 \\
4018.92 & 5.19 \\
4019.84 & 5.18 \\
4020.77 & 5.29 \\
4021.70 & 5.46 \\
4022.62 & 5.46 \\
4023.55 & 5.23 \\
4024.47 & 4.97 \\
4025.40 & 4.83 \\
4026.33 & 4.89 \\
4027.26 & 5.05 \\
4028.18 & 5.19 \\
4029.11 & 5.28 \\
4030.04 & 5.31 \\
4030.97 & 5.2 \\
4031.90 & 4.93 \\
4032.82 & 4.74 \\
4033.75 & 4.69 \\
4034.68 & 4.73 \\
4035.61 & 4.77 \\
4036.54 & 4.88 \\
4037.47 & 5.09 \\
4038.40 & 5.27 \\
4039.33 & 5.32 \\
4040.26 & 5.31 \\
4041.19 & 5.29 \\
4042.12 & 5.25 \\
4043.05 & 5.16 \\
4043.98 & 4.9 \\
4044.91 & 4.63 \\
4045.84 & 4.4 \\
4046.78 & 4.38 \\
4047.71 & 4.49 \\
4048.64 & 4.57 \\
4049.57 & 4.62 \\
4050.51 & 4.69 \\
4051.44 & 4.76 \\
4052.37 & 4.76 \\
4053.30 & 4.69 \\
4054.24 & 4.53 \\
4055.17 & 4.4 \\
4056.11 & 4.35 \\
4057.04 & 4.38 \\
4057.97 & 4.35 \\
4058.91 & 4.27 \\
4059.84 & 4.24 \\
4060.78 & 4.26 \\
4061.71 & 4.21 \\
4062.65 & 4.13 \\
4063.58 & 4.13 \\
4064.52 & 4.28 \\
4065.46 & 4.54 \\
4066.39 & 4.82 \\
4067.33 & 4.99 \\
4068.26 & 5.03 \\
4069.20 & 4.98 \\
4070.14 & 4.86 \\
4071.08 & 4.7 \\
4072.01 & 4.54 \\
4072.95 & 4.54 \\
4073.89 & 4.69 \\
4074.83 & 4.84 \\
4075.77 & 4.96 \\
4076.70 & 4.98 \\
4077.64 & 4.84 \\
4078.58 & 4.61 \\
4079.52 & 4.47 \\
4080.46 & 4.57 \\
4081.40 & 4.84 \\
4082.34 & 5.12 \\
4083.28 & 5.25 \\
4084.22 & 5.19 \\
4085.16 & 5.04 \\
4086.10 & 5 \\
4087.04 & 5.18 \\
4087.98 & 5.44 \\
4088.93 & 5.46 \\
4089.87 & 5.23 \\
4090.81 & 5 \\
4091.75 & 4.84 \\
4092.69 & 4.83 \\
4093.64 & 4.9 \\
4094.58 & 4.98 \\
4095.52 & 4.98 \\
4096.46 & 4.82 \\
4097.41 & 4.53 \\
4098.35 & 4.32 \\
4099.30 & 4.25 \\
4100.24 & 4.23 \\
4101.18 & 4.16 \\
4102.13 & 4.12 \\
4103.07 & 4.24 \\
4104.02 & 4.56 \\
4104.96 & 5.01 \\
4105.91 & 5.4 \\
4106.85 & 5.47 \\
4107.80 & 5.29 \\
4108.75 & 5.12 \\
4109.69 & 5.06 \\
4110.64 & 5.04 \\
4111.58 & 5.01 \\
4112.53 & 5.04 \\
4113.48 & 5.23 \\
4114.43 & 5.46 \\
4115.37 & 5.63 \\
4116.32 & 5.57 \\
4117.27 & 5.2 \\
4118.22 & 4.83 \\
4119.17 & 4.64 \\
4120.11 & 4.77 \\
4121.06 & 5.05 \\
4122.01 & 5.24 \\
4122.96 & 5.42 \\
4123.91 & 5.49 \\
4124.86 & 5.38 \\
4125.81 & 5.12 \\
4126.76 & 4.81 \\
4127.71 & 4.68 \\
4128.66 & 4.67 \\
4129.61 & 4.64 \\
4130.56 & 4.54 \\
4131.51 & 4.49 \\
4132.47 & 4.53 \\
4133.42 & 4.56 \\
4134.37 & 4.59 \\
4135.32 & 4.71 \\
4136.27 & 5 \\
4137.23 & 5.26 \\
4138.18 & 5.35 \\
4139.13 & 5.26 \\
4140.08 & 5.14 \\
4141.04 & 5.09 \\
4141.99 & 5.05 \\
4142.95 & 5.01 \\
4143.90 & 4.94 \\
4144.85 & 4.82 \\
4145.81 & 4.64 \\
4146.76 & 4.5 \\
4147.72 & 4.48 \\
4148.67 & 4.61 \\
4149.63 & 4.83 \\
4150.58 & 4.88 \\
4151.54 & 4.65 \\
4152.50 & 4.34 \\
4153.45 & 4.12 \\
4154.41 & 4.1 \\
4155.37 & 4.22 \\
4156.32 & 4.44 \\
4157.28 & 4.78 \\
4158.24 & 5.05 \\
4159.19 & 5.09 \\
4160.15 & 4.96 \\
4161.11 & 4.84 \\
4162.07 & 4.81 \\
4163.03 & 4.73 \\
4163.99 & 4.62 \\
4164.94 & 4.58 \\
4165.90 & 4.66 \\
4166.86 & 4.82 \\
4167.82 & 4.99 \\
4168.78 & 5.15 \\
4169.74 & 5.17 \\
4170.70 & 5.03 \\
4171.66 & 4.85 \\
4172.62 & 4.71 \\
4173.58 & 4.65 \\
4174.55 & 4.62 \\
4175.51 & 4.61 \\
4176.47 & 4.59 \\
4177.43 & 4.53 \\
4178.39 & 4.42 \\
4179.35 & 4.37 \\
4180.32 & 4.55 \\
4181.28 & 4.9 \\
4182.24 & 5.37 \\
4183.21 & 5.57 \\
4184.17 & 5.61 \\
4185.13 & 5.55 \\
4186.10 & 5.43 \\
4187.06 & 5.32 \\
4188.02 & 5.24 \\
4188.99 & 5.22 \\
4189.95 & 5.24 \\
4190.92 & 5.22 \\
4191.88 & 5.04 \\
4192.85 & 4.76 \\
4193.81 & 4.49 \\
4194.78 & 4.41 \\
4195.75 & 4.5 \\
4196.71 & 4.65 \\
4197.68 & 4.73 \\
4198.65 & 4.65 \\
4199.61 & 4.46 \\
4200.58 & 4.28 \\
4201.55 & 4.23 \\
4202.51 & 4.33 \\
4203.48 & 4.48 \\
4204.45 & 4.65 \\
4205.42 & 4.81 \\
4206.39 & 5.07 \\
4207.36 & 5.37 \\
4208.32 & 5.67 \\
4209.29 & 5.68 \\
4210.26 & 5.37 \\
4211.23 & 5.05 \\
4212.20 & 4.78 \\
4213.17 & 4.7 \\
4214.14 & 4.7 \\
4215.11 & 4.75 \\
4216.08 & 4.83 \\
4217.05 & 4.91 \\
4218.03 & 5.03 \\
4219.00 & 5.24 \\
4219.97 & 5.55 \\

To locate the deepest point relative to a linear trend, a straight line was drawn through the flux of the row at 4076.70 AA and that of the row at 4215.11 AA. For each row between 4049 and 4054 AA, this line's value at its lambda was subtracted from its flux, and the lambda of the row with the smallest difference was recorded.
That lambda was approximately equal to 4049.57 AA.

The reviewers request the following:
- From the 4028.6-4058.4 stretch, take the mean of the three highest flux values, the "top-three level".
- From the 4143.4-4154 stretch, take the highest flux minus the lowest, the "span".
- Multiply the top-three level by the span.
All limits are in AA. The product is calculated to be 4.4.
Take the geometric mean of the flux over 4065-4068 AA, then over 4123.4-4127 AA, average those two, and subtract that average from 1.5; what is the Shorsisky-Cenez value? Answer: -3.49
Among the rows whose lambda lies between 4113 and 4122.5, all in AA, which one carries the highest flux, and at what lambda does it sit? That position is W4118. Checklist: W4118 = 4115.37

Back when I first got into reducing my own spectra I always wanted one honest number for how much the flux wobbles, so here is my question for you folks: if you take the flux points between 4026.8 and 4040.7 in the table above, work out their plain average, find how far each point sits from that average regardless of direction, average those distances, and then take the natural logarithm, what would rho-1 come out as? -1.57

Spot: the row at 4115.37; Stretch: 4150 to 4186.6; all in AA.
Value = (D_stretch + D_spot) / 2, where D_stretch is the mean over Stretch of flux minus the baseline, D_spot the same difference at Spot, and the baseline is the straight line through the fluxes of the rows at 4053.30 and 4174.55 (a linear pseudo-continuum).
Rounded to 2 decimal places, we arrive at 0.58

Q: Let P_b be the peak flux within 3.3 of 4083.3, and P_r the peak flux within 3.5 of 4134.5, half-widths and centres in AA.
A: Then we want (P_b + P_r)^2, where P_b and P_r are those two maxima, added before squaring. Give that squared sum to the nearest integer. 110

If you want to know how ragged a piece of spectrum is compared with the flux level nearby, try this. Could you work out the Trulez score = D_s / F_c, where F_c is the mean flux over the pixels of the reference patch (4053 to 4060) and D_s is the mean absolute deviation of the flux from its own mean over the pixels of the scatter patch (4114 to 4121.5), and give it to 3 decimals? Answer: 0.073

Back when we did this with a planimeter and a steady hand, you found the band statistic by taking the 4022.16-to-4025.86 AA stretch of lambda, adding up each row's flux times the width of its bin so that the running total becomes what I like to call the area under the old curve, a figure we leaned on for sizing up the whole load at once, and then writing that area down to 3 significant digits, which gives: 19.0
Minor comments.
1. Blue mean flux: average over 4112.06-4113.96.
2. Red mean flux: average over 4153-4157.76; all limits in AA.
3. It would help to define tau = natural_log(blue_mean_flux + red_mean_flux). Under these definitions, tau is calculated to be 2.25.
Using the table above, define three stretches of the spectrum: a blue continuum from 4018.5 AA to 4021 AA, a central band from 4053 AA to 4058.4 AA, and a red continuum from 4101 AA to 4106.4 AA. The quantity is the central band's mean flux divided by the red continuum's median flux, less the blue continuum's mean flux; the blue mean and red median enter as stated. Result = -4.21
